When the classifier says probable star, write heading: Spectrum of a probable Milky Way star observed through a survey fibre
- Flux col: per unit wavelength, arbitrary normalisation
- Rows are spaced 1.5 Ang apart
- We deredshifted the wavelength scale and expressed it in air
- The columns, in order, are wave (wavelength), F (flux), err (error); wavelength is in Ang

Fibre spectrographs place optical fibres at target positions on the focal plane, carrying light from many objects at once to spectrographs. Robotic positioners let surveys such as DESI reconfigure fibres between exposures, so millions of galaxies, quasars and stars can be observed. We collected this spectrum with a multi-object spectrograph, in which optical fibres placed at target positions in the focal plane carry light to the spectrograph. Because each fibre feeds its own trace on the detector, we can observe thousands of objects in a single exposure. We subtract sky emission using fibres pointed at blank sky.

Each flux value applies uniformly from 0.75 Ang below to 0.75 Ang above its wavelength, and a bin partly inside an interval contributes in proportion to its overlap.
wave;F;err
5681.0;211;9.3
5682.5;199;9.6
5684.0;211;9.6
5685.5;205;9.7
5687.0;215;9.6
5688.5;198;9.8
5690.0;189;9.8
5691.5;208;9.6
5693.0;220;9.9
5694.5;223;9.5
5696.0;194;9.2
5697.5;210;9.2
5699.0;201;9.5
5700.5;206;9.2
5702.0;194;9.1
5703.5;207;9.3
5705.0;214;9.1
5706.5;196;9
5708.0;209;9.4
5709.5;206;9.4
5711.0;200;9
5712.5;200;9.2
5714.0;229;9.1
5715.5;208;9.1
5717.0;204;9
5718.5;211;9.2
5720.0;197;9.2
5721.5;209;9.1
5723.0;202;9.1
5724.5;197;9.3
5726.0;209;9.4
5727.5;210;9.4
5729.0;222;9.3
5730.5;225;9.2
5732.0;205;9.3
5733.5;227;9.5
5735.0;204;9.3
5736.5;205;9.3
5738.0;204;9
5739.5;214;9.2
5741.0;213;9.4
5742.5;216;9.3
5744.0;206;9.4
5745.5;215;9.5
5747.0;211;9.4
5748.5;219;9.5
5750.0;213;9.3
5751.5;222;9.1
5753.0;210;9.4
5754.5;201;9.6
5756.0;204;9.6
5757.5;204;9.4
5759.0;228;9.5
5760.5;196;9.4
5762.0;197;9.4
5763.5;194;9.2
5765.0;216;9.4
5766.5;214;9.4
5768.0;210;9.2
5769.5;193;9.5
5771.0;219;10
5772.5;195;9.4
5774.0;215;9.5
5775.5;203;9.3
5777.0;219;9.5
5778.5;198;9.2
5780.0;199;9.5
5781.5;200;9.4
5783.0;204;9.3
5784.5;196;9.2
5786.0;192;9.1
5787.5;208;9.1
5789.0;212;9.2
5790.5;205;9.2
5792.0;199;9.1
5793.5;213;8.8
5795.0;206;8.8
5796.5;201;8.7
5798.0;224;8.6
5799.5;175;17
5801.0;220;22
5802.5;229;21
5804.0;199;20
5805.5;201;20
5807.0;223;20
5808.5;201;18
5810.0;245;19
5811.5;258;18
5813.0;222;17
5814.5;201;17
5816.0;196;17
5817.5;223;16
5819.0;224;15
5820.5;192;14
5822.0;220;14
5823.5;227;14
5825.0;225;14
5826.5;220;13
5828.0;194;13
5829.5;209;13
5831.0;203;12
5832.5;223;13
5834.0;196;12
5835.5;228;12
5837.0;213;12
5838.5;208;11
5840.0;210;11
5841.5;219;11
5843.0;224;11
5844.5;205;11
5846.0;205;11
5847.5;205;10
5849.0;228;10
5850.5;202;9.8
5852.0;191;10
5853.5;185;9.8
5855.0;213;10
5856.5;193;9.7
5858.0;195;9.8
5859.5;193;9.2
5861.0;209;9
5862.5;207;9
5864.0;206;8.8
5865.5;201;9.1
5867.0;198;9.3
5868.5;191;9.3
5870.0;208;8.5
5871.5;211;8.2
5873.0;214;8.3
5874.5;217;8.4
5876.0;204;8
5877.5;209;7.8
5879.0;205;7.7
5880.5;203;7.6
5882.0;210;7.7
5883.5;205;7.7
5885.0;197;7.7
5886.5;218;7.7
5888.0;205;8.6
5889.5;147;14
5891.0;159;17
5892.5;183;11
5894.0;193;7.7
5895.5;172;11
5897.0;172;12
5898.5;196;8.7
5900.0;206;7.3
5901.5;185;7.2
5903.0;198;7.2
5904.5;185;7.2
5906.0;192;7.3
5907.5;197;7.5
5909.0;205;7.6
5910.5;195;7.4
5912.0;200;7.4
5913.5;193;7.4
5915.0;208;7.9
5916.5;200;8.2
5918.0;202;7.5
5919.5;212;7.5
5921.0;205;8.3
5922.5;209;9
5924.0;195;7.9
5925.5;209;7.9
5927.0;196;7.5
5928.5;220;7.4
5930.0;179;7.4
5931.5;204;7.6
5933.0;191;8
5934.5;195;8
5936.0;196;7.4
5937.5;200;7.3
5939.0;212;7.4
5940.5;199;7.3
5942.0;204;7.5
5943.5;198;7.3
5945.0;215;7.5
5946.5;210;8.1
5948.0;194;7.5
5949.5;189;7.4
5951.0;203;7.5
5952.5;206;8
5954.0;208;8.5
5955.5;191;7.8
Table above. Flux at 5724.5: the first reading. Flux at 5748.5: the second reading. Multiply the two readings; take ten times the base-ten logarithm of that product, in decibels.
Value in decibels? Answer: 46.3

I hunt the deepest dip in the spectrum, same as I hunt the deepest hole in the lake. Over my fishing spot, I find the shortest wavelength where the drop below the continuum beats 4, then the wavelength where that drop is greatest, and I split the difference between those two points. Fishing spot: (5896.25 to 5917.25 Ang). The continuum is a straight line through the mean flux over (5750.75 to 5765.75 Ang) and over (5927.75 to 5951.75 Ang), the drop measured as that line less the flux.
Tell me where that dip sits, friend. 5897.0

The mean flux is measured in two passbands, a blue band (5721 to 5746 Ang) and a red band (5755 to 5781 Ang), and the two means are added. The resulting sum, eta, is 417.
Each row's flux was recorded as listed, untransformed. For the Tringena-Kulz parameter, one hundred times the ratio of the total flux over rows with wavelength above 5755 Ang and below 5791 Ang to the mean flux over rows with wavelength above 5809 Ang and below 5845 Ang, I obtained 2278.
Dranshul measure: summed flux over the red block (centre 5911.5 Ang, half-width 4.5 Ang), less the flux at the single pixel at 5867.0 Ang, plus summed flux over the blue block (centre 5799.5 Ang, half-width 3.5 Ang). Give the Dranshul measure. 2049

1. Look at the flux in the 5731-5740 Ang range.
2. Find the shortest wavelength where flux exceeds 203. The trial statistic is 5732.0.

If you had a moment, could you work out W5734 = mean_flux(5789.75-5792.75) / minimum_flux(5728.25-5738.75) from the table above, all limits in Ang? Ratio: 0.99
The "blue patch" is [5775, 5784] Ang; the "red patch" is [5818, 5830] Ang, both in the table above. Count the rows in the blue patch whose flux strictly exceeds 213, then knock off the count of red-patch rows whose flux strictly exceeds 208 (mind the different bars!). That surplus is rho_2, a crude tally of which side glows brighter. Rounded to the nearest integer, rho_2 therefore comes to -5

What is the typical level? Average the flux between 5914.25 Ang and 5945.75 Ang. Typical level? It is 202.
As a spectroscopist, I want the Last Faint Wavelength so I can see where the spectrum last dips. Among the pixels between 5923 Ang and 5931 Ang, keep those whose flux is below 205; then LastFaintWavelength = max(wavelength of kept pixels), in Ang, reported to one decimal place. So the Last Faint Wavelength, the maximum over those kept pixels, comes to 5930.0 Ang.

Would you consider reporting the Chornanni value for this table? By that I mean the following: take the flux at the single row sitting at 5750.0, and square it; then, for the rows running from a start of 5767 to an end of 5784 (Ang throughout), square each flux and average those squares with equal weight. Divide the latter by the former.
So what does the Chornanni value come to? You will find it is 0.93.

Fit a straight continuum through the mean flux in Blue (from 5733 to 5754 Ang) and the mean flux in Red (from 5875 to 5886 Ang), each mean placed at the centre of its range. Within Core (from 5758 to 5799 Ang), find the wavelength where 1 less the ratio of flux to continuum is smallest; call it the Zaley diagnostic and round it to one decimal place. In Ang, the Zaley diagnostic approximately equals 5759.0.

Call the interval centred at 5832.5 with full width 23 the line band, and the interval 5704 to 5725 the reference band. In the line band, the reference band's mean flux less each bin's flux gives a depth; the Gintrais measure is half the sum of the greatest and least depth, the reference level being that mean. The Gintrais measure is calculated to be -5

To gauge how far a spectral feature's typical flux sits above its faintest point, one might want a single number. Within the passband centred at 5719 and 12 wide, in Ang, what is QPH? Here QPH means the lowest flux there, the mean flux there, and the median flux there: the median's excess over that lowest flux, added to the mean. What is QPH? 216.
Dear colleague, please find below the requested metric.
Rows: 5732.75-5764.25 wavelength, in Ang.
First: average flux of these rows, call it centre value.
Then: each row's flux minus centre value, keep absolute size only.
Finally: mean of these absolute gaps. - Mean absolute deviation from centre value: 7.8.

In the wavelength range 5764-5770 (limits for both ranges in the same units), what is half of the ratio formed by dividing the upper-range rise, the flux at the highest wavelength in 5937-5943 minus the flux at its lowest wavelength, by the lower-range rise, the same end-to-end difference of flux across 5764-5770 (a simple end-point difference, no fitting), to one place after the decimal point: -0.1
